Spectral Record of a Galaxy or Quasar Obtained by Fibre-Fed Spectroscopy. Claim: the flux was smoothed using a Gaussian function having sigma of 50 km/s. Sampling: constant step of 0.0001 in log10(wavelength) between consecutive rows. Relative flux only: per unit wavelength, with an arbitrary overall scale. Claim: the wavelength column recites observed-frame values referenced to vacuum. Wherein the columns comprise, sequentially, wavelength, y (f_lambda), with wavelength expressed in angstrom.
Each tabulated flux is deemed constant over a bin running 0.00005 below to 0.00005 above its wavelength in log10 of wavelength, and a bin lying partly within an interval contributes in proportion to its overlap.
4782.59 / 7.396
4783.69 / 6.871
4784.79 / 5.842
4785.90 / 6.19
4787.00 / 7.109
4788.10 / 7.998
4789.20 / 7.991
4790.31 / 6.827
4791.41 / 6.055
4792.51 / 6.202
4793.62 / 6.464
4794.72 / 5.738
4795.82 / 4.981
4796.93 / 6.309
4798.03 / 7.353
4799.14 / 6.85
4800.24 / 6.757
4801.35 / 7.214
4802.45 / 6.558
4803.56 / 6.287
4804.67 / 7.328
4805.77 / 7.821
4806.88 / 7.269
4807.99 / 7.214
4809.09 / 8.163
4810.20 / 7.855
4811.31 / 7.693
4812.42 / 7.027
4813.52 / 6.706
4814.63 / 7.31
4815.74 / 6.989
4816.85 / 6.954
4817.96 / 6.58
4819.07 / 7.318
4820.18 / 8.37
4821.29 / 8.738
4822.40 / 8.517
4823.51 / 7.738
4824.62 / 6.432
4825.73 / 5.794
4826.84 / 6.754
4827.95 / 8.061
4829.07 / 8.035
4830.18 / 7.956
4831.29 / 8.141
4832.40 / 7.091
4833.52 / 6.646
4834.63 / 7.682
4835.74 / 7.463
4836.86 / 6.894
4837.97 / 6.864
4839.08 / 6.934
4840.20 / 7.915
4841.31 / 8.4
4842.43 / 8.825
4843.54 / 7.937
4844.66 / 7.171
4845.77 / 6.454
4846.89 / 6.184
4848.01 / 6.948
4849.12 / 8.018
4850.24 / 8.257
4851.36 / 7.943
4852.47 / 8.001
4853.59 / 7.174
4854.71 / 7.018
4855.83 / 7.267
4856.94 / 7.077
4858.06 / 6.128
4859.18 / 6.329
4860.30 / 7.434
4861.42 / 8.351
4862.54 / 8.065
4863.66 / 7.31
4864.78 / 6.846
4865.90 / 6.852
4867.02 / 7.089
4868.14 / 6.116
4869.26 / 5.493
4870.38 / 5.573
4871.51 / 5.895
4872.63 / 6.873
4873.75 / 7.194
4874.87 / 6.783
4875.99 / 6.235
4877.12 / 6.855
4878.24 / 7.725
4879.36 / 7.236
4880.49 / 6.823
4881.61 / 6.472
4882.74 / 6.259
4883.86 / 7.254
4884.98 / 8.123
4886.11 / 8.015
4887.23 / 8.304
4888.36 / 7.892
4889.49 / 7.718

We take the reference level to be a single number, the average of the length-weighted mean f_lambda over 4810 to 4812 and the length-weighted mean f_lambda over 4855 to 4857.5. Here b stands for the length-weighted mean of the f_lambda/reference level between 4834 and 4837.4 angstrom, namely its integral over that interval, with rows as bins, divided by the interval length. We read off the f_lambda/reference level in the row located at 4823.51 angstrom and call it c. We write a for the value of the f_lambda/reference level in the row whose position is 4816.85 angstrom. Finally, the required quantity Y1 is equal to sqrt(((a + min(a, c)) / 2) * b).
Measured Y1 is 0.96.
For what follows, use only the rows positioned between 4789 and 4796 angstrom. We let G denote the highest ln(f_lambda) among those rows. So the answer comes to 2.08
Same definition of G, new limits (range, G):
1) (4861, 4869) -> 2.12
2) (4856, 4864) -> 2.12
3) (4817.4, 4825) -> 2.17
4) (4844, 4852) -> 2.11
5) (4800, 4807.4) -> 2.06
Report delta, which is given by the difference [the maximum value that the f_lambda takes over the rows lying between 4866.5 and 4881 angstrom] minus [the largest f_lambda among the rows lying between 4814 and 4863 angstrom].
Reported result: -1.1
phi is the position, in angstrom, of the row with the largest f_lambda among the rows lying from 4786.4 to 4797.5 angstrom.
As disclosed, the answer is 4788.10 angstrom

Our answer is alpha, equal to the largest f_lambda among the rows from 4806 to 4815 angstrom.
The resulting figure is 8.163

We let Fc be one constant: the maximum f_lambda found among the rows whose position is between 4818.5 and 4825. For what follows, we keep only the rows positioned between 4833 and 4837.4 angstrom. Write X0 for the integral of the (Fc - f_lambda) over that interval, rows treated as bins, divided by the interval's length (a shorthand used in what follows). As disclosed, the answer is 1.6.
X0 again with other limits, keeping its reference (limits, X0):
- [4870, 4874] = 2.4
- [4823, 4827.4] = 2.1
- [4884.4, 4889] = 0.7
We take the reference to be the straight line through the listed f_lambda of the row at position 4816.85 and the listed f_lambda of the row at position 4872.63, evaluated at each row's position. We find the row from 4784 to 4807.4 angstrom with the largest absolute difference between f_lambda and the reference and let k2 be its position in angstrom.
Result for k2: 4795.82 angstrom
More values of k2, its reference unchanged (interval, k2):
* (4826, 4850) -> 4842.43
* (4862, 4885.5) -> 4869.26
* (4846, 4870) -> 4861.42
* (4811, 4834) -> 4821.29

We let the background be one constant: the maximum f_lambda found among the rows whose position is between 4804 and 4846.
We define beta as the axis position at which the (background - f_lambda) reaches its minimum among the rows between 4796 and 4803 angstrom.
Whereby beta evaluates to 4798.03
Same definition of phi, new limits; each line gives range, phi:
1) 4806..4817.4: 4809.09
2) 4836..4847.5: 4842.43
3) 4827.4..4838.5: 4831.29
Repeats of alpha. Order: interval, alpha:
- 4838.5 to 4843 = 8.825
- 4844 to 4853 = 8.257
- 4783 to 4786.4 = 6.871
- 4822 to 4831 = 8.517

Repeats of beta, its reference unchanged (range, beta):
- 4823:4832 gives 4831.29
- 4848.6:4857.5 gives 4850.24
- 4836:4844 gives 4842.43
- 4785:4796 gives 4788.10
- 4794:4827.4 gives 4821.29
